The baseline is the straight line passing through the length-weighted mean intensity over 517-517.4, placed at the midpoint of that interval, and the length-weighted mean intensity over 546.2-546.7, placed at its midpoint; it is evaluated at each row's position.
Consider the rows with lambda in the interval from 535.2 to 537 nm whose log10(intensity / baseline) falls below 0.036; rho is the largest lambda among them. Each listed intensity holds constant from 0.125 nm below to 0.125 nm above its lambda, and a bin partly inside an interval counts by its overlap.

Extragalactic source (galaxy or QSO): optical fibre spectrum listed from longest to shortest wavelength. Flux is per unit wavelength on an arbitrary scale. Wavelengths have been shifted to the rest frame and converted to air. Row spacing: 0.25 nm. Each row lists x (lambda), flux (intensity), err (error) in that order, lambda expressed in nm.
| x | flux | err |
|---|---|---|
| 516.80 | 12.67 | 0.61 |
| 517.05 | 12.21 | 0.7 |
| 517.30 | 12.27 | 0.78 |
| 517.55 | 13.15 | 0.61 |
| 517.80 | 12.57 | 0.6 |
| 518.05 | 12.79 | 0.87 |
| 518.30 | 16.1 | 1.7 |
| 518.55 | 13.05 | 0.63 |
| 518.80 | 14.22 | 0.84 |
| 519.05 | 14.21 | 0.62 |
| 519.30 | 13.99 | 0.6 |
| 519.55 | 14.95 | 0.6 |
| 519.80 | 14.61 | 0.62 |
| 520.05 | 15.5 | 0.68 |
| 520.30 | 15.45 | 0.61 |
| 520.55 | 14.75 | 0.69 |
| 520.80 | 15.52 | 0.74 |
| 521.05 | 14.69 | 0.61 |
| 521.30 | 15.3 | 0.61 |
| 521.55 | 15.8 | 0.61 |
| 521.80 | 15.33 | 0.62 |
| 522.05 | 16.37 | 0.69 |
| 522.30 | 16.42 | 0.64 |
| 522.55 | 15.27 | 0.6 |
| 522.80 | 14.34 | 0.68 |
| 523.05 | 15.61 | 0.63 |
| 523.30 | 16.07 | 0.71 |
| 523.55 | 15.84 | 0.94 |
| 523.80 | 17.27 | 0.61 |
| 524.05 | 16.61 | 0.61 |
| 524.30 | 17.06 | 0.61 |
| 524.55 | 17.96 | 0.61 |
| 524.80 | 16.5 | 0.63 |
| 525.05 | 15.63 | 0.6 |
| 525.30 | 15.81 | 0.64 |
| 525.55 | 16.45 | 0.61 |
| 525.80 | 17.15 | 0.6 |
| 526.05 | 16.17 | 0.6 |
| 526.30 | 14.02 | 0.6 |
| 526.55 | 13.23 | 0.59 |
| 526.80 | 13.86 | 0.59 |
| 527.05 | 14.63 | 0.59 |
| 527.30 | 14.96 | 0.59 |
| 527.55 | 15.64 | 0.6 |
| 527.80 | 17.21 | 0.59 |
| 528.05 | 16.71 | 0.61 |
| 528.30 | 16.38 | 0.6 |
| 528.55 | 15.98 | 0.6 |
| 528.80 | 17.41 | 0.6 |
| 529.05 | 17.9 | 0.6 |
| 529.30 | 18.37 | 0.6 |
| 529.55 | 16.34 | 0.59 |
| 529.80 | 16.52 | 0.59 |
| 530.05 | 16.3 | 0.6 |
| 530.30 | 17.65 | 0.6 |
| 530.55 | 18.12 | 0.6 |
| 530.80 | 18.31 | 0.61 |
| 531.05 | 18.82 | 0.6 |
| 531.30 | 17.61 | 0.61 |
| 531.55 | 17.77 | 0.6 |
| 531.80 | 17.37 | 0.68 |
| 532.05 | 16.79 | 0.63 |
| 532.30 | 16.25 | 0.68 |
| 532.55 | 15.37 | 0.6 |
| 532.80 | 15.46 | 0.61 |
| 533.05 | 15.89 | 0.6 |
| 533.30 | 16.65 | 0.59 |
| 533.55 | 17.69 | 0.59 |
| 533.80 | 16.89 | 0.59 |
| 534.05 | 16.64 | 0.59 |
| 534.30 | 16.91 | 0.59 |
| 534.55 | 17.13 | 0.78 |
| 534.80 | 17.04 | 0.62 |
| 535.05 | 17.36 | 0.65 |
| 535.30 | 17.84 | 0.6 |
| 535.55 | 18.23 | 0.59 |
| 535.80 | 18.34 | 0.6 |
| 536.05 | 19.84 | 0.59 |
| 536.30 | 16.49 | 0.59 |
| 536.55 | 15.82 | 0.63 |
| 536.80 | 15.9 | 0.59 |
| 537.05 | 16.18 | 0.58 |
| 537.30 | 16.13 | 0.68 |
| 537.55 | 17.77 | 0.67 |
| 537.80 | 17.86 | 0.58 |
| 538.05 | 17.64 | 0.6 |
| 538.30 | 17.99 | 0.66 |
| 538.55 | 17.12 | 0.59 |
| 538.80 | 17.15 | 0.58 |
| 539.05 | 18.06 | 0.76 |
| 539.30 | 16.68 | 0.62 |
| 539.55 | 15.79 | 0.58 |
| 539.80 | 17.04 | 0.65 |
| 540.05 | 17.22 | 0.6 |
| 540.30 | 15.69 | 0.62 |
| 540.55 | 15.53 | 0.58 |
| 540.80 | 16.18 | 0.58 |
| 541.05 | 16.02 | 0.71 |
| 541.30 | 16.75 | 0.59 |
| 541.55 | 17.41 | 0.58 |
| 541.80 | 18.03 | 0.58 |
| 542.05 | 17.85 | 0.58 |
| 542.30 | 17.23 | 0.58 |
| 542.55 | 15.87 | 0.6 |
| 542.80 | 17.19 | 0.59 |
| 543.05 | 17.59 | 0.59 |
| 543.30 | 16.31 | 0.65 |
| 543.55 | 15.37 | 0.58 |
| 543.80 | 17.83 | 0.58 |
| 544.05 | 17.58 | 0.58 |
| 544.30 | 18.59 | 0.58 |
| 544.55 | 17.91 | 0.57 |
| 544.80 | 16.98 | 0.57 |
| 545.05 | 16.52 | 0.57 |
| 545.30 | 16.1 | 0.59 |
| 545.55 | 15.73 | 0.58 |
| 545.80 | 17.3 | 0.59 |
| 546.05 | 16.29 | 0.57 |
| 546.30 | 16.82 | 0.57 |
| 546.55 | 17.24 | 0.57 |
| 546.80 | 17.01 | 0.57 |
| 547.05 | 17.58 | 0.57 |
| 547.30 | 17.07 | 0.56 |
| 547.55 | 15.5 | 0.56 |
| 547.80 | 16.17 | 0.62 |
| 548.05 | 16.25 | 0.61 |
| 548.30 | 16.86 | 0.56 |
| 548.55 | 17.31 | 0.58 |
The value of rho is 536.80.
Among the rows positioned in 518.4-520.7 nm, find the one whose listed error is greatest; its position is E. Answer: 518.80 nm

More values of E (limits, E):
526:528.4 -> 528.05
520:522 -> 520.80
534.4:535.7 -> 534.55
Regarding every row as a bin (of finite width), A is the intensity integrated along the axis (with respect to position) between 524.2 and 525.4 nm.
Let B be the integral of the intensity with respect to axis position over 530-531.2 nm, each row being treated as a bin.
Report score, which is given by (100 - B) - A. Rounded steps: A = 19.9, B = 21.5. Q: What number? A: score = 58.6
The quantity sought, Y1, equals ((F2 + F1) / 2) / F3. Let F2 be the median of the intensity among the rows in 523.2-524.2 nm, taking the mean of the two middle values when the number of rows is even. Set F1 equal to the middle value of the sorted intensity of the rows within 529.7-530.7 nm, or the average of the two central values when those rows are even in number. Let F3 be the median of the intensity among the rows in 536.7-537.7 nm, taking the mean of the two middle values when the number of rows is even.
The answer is 1.03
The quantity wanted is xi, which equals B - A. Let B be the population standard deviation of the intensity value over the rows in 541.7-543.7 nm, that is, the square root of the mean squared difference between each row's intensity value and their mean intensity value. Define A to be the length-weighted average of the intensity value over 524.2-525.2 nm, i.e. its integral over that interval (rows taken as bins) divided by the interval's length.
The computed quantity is -15.8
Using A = 16.8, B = 0.91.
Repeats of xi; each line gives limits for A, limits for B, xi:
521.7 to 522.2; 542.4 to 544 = -15.0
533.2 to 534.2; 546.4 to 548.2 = -16.3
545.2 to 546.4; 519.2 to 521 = -15.9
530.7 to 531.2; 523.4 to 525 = -17.9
